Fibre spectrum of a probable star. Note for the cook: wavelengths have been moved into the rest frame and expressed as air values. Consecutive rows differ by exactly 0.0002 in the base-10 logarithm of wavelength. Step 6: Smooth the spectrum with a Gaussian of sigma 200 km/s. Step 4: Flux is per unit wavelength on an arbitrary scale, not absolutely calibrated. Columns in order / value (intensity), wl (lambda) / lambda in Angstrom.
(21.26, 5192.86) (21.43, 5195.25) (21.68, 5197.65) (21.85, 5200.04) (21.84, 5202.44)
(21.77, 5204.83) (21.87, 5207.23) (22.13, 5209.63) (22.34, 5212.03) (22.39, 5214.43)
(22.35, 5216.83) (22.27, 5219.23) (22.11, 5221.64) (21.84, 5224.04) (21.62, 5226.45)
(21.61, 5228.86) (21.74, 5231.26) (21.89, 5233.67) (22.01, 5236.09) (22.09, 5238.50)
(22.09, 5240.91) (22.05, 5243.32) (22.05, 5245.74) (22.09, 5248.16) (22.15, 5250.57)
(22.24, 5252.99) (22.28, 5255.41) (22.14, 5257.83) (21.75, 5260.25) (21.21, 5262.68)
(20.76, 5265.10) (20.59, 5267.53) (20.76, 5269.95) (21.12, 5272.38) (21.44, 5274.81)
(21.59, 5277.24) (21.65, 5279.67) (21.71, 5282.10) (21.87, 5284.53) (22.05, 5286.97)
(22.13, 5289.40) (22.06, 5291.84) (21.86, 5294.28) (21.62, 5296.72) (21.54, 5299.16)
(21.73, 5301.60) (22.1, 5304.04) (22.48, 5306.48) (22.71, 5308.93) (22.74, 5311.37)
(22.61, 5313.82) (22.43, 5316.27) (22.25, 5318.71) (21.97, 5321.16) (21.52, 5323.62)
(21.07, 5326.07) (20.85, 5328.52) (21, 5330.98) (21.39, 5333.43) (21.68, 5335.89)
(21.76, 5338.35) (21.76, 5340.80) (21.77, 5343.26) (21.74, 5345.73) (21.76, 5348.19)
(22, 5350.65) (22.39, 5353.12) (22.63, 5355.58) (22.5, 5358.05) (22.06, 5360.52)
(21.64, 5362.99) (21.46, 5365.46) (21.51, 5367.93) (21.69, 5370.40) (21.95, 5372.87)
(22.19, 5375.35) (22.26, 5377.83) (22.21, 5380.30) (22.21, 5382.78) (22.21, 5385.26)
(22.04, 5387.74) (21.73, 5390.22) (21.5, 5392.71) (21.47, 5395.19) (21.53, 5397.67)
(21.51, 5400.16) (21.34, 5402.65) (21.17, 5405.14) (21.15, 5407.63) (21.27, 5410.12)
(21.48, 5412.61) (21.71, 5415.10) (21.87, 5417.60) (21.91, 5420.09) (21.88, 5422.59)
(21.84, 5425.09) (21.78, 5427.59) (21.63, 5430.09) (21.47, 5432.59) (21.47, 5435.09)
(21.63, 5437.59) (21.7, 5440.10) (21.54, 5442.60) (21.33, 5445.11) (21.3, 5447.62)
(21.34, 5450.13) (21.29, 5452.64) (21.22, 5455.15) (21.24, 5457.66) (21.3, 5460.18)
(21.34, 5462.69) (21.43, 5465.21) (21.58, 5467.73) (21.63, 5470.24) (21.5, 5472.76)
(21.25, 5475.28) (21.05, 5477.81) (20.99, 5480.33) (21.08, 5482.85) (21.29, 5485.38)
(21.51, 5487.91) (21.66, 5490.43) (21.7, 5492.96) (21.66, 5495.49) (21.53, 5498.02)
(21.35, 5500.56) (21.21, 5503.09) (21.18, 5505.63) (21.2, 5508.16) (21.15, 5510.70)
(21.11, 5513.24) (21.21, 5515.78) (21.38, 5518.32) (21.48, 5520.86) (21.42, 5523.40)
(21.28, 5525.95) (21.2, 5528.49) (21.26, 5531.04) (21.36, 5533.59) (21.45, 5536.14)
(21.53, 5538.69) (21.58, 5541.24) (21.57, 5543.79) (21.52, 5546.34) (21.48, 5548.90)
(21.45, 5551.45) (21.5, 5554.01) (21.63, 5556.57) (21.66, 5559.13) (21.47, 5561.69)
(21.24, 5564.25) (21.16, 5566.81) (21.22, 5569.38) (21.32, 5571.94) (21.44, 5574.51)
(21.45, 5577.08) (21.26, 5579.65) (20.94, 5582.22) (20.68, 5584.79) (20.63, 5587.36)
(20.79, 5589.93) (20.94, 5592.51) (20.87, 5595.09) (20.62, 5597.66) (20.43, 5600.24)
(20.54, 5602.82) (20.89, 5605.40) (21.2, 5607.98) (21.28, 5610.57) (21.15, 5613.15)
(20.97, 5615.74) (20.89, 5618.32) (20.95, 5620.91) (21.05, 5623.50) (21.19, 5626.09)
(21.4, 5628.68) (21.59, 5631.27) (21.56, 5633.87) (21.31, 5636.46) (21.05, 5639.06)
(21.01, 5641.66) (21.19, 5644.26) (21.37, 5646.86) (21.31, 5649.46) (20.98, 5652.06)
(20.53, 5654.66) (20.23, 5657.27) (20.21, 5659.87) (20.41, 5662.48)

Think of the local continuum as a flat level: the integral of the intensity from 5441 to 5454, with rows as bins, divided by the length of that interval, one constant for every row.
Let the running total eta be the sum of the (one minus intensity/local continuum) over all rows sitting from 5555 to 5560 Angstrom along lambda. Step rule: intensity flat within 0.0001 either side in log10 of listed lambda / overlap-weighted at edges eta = -0.03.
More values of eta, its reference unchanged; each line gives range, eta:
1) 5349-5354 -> -0.08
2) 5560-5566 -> 0.00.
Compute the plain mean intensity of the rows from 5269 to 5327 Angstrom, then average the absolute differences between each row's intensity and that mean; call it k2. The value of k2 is 0.41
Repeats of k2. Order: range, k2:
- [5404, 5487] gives 0.21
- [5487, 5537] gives 0.15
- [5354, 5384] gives 0.31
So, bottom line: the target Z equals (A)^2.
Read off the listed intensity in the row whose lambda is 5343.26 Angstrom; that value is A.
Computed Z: 474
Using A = 21.77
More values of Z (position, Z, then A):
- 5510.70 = 447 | 21.15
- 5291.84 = 487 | 22.06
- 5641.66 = 441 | 21.01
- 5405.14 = 448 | 21.17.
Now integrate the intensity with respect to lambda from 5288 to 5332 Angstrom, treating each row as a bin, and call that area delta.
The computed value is 965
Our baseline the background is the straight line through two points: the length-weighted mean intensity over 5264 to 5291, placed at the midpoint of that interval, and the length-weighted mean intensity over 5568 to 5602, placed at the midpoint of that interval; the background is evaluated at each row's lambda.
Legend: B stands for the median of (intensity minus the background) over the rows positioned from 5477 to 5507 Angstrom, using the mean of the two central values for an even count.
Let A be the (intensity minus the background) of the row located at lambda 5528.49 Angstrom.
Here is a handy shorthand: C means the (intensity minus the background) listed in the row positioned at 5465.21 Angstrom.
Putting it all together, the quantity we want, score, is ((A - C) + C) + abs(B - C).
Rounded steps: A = 0.15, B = 0.22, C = 0.28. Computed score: 0.22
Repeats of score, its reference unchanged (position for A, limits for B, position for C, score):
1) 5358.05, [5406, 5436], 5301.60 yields 1.32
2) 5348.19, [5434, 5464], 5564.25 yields 0.52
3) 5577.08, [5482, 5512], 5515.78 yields 0.55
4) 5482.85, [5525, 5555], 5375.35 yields 0.42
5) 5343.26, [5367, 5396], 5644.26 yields 0.83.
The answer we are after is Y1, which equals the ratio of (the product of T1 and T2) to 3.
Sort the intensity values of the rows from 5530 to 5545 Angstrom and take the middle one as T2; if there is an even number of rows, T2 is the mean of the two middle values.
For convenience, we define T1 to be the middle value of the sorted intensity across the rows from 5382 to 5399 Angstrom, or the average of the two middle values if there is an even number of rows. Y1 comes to 156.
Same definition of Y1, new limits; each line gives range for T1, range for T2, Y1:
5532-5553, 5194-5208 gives 156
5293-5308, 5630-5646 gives 154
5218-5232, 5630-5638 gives 157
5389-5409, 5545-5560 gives 154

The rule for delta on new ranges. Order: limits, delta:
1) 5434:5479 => 963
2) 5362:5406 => 958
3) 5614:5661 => 989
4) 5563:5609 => 965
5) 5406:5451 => 971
